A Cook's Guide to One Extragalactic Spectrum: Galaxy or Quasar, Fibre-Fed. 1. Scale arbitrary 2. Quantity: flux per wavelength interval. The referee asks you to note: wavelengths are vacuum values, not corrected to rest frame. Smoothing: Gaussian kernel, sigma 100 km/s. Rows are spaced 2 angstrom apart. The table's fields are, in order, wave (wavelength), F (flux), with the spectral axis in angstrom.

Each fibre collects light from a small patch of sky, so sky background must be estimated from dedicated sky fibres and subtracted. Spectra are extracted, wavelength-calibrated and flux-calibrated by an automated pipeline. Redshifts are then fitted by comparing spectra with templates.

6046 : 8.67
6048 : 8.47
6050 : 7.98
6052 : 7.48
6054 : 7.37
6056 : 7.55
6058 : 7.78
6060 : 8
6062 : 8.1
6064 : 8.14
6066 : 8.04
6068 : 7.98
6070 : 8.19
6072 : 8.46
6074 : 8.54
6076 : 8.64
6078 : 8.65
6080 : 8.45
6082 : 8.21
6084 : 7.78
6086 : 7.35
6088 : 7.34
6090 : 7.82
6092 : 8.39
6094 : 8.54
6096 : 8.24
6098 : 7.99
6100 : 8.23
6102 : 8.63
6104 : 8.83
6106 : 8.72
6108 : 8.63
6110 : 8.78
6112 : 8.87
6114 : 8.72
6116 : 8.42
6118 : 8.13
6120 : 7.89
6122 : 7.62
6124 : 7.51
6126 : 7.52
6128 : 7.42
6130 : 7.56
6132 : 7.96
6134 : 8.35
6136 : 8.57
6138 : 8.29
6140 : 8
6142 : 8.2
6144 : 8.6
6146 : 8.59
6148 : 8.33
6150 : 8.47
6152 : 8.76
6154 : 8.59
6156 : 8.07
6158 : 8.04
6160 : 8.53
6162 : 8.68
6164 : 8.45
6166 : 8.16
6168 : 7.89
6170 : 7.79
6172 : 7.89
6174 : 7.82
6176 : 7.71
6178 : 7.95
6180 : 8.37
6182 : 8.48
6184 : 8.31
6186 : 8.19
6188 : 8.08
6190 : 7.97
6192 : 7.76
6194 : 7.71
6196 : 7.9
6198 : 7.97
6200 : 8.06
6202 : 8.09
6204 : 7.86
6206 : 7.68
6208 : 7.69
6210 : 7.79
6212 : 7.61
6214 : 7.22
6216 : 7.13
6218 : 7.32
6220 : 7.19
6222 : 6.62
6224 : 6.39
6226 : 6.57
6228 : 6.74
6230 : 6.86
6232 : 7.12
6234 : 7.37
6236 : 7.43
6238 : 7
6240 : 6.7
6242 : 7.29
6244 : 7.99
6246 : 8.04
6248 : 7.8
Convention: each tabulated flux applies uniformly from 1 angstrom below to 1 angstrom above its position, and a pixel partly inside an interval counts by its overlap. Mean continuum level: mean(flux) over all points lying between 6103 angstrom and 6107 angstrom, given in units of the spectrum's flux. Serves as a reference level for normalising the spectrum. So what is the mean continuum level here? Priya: 8.8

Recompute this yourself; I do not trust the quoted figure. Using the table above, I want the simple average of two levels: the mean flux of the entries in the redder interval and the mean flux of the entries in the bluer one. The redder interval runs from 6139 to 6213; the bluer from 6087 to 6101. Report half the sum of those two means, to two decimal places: 8.09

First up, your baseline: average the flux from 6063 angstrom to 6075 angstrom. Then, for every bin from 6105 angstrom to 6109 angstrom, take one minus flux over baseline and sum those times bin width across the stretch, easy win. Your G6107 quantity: -0.22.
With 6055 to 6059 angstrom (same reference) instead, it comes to 0.27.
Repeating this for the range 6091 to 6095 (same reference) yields -0.12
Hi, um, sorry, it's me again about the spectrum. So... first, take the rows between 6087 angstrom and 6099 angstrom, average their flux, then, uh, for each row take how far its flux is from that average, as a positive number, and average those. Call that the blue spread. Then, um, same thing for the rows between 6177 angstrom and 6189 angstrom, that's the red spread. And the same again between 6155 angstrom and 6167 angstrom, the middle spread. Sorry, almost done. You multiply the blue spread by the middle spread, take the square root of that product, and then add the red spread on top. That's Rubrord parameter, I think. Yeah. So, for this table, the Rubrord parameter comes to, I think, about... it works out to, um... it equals 0.44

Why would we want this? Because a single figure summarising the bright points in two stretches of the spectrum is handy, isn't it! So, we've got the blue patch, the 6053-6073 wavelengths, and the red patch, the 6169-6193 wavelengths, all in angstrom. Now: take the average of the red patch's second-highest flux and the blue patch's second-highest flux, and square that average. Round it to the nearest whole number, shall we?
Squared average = 69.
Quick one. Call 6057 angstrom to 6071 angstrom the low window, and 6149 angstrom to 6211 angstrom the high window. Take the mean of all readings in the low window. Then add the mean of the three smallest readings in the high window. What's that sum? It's 15.7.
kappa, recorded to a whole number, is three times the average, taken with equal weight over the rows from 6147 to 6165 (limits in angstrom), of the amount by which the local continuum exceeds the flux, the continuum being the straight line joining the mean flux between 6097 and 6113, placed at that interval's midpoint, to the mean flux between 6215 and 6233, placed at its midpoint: -2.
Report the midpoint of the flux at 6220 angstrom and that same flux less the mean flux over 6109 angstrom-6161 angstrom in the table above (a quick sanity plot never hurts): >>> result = 3.1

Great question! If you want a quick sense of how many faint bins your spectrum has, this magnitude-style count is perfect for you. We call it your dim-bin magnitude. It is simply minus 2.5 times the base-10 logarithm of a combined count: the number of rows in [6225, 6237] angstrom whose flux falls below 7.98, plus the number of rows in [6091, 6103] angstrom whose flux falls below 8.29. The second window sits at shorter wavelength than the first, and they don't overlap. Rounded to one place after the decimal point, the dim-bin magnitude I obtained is -2.4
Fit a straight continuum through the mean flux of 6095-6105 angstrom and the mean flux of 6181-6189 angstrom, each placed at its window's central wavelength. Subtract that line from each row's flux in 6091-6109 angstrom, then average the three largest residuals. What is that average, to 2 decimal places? 0.35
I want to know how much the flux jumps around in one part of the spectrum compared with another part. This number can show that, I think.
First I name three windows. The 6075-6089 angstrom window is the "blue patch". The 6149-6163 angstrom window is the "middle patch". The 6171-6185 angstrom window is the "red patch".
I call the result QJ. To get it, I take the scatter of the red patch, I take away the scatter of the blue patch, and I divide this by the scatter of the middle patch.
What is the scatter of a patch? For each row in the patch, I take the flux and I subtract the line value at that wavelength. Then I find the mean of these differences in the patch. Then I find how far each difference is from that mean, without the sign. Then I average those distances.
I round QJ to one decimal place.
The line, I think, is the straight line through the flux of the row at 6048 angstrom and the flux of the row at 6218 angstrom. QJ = -0.8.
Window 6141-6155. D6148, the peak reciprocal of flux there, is 0.122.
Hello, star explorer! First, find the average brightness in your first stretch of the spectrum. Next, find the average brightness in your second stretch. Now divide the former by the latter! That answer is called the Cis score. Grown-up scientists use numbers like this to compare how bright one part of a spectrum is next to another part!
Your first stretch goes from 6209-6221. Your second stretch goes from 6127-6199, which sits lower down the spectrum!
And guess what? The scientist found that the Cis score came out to 0.905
